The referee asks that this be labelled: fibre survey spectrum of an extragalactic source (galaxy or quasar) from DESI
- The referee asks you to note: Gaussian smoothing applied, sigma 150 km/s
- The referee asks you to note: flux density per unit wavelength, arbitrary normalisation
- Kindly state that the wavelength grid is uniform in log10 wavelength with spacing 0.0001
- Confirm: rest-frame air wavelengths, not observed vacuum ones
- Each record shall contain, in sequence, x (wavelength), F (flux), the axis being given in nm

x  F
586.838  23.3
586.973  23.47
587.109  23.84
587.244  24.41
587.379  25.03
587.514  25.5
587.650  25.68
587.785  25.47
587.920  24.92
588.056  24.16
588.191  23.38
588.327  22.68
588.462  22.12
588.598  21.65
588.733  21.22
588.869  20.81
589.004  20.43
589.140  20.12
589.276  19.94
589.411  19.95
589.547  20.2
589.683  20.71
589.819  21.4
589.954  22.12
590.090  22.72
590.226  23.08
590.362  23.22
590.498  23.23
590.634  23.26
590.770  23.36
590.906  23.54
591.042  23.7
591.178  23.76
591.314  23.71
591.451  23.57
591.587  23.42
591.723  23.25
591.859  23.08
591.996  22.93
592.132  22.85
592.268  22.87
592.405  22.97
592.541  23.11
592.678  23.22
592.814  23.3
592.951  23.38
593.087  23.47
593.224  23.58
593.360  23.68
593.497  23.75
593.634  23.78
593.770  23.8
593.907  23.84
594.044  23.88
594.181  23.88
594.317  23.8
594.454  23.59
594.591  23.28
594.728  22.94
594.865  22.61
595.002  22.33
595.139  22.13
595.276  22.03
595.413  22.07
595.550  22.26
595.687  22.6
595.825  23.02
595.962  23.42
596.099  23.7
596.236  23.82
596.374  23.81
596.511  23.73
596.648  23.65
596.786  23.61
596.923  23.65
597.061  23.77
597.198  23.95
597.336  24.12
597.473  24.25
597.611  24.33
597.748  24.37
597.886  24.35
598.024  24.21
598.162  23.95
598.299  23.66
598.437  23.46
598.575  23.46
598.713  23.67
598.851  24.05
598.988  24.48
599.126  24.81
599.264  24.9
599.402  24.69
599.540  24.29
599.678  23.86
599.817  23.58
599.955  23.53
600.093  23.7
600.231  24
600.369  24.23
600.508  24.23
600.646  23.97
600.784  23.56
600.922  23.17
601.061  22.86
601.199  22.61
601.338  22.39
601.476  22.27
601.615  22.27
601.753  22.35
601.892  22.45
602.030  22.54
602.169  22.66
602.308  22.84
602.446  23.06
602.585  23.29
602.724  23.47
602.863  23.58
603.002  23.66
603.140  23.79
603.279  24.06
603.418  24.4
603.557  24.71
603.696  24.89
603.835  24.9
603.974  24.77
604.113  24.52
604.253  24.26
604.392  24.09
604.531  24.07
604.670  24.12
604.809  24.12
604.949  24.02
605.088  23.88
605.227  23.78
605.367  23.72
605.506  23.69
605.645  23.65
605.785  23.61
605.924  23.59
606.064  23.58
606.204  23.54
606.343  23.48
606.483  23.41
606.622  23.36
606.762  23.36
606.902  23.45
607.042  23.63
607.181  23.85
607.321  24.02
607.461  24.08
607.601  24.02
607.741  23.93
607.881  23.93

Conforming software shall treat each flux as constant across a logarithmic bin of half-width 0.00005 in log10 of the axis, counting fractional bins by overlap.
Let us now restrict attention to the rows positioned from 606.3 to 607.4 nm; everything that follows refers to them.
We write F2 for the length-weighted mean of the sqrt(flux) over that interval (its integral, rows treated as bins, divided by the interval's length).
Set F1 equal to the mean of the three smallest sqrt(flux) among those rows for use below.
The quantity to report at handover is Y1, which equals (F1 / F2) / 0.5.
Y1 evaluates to 1.99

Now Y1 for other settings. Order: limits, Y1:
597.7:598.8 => 1.99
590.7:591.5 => 2.00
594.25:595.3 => 1.97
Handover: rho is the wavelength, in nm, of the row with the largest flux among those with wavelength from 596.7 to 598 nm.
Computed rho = 597.748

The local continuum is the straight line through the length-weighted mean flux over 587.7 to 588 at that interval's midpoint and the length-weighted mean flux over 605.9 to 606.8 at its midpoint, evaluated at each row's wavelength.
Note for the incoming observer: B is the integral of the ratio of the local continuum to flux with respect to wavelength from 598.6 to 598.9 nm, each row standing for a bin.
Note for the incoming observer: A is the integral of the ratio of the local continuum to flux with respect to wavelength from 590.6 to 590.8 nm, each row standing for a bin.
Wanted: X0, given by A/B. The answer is 0.70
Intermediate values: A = 0.214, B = 0.305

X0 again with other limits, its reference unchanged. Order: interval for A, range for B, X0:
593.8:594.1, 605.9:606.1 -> 1.56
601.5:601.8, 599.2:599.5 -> 1.10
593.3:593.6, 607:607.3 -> 1.05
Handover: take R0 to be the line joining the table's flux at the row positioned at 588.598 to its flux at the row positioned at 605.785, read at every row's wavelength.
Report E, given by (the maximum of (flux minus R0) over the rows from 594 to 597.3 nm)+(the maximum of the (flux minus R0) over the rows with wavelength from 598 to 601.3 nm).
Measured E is 3.64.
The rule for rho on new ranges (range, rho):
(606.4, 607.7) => 607.461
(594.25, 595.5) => 594.317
